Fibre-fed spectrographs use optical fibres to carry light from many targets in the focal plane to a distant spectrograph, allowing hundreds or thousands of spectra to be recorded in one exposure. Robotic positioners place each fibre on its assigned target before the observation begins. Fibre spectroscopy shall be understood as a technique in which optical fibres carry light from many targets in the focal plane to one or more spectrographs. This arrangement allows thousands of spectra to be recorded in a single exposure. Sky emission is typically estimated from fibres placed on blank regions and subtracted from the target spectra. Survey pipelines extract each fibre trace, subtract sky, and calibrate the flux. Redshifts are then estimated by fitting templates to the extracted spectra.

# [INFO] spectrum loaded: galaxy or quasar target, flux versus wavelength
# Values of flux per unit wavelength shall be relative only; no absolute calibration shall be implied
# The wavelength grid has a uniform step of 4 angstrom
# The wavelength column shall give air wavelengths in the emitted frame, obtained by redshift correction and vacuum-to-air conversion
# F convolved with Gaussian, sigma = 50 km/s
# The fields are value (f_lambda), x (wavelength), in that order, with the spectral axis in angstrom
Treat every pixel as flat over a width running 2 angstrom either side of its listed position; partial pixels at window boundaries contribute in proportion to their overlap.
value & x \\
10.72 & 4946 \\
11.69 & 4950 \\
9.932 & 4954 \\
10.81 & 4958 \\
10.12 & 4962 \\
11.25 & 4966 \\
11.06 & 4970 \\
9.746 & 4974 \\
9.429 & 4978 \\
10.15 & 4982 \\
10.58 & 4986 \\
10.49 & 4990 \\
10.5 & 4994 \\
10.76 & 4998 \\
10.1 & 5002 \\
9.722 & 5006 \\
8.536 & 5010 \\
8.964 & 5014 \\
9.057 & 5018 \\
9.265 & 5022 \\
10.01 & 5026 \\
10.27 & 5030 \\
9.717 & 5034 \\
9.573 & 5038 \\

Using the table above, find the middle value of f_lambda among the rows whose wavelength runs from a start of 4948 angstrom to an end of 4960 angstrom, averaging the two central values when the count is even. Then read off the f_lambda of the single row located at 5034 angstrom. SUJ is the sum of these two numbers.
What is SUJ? 20.5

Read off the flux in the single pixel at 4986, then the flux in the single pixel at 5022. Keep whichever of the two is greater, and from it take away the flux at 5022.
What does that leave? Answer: 1.3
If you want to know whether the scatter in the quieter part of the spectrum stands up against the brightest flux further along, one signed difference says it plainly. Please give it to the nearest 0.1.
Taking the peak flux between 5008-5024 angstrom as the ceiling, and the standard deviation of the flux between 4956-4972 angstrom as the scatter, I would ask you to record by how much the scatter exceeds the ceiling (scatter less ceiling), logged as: -8.8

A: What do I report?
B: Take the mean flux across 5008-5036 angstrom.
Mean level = 9.4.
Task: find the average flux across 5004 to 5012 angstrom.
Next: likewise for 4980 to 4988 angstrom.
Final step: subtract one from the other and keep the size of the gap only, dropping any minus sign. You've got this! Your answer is 1.2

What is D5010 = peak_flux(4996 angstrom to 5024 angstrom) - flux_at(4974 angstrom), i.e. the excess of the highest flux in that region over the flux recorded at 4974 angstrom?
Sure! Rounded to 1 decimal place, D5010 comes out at 1.0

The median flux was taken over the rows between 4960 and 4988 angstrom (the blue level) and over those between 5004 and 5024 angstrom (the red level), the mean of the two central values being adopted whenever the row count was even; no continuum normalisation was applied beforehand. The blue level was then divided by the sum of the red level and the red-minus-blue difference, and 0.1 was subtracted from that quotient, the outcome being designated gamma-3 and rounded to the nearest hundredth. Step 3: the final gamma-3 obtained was 1.17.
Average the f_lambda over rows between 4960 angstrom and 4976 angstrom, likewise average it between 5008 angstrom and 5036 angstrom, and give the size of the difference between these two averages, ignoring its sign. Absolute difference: 1.1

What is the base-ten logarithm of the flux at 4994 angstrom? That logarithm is 1.02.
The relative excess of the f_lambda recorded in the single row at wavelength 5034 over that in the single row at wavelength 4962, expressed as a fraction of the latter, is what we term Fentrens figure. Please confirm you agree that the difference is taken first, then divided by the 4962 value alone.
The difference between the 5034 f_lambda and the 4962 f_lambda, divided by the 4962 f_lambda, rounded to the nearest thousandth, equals -0.040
